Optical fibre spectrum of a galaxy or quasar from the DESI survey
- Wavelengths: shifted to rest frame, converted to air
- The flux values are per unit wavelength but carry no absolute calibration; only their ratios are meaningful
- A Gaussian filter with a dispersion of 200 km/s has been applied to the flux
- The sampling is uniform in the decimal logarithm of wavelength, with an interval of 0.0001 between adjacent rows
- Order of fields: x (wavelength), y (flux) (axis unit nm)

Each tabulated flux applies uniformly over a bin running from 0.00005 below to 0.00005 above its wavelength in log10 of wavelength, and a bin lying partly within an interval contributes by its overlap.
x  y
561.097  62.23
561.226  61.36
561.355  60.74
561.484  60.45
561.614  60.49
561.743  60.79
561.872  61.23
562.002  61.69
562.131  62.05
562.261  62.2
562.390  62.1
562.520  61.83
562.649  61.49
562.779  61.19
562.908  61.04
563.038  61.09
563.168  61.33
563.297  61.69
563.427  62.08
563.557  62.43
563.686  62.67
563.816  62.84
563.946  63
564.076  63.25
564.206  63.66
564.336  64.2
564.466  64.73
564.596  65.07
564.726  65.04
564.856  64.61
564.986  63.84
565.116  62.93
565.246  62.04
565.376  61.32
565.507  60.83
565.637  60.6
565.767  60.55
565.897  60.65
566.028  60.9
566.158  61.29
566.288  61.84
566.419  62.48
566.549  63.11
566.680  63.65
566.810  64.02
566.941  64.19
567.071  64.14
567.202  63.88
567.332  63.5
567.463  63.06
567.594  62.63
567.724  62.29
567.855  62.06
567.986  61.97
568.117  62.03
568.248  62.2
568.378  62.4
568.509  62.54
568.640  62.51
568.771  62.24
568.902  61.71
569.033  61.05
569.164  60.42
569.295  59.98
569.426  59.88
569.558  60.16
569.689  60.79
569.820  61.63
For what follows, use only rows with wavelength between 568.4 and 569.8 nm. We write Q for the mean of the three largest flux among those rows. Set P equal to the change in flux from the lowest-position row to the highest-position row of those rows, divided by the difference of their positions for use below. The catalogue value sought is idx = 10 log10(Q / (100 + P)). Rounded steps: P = -1.5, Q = 62.4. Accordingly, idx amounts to -1.98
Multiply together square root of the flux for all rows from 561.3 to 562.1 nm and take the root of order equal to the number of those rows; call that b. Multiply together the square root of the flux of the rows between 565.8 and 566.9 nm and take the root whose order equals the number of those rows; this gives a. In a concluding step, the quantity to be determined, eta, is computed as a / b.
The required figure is 1.01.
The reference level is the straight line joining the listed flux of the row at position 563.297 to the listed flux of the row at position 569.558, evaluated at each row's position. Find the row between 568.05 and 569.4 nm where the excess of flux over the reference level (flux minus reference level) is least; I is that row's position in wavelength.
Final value 569.295 nm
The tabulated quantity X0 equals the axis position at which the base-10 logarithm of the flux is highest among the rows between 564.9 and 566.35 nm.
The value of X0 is 564.986 nm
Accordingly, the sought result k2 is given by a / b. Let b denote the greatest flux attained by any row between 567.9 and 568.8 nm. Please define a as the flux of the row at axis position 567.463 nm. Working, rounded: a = 63.06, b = 62.54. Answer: 1.01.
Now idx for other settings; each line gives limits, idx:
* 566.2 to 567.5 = -1.98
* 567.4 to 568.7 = -2.00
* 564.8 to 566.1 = -1.81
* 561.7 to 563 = -2.08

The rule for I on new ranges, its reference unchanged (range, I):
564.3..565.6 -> 565.507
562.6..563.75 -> 562.908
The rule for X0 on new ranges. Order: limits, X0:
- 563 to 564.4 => 564.336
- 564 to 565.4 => 564.596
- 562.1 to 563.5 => 562.261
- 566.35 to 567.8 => 566.941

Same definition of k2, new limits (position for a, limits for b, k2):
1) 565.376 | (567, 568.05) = 0.96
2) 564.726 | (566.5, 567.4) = 1.01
